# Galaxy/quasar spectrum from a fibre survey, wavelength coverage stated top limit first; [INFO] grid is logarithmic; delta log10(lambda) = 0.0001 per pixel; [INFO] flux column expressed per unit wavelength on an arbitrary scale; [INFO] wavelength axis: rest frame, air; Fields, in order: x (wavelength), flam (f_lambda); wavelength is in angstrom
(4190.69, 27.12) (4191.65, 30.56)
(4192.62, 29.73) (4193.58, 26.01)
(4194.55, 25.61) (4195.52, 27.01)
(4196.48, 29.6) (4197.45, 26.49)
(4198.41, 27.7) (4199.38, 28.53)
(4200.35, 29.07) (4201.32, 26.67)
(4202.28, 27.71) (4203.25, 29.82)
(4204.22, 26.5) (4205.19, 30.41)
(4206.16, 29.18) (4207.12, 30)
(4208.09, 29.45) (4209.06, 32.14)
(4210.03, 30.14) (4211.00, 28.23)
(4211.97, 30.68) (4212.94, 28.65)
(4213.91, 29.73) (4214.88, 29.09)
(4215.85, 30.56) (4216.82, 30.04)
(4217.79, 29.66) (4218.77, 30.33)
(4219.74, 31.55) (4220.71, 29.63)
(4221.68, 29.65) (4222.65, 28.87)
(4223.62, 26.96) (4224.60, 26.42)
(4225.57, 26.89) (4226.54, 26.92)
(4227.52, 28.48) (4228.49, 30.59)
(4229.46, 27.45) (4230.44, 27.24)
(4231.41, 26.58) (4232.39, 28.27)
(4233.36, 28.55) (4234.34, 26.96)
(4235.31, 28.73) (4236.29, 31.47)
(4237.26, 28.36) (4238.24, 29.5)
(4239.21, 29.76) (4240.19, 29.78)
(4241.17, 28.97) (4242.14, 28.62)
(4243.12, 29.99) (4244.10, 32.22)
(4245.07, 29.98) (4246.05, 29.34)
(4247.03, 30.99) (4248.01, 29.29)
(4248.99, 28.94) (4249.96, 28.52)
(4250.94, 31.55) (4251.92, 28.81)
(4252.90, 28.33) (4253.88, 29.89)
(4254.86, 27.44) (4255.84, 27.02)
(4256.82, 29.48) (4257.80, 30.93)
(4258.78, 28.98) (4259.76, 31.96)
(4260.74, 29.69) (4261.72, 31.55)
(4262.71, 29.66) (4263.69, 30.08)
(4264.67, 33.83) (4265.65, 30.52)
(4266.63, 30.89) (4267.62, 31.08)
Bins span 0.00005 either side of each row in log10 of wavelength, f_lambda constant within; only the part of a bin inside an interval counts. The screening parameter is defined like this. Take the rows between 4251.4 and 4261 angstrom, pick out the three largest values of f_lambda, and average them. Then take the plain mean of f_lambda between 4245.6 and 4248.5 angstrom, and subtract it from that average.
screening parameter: 1.1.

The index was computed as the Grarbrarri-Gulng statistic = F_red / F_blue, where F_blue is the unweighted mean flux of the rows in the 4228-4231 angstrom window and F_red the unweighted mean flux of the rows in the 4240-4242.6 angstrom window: 1.02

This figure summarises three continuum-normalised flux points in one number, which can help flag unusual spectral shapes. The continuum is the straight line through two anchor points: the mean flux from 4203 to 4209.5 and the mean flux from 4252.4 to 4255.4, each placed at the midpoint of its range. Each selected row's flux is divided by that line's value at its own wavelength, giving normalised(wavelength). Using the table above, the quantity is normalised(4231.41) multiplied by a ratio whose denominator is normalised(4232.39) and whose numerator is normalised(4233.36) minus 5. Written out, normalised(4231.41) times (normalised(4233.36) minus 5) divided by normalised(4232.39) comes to -3.8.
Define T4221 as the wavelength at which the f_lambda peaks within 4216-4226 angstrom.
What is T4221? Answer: 4219.74 angstrom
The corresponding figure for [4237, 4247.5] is 4244.10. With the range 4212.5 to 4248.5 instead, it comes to 4244.10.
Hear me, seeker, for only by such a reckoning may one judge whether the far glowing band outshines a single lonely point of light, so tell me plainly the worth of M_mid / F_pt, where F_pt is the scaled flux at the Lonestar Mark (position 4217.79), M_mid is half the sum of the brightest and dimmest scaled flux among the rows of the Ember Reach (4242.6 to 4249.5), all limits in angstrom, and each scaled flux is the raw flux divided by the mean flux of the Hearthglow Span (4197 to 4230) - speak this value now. 1.03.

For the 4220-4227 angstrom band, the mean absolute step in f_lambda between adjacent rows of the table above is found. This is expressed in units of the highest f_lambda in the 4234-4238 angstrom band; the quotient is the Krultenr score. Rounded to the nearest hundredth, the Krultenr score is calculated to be 0.02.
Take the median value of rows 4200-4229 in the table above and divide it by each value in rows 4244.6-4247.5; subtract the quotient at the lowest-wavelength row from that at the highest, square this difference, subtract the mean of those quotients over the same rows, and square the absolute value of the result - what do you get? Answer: 0.96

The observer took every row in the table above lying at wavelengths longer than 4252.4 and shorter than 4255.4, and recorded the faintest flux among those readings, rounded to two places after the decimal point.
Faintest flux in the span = 27.44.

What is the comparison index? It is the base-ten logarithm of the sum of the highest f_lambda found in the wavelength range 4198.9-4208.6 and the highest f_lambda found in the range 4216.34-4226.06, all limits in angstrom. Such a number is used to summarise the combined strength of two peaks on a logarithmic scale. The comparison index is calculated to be 1.79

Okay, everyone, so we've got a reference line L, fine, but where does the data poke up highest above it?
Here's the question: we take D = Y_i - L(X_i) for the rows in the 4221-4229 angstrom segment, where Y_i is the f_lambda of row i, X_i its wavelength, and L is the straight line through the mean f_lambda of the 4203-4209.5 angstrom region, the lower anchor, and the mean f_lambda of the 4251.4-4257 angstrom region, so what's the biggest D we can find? 1.5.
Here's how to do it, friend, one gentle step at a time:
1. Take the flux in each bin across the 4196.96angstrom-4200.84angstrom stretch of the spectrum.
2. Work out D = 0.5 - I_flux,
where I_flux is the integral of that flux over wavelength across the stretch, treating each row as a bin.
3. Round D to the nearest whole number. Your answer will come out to -108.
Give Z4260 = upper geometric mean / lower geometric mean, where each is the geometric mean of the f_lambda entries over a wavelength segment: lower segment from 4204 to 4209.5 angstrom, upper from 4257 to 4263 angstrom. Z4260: 1.03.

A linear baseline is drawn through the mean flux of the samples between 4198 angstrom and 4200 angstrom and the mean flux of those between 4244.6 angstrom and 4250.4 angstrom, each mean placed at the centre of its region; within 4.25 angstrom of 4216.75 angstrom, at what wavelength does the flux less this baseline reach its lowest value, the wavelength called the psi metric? 4212.94 angstrom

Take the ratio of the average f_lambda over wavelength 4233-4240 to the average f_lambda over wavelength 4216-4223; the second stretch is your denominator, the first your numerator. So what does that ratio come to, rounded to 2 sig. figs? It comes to 0.97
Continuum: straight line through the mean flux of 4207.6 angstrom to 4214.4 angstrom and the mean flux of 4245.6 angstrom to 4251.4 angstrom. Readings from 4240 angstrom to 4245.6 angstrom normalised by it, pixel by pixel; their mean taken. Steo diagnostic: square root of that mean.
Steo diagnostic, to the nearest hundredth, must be 1.00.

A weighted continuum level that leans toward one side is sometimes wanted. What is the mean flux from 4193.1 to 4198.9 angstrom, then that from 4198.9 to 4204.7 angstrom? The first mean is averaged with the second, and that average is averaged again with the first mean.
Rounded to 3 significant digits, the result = 27.3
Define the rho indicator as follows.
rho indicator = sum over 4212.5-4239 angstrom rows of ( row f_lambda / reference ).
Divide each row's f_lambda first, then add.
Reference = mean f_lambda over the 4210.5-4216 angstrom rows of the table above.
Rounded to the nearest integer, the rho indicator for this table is 26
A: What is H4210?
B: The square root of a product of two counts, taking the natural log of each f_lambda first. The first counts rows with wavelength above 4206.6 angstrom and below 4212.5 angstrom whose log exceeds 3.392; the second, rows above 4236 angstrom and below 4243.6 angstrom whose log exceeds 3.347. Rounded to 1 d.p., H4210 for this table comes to 5.3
